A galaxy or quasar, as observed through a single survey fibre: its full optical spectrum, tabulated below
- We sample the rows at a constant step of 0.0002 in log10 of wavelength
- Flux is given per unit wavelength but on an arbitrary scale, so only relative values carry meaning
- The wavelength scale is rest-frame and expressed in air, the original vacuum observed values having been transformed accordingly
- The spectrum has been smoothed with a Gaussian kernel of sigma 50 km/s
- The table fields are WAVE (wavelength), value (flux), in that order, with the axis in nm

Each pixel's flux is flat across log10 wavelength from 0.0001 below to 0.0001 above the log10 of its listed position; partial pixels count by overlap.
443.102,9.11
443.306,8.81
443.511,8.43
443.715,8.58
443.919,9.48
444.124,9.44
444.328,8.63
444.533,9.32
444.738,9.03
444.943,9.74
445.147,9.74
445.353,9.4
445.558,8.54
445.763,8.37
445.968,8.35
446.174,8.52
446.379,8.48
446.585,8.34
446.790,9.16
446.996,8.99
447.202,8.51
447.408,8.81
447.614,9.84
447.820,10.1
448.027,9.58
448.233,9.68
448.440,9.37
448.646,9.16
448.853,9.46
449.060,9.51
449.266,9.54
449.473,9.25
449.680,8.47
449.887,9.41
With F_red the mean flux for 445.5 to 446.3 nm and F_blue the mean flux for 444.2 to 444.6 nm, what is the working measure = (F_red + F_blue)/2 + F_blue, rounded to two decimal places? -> 17.69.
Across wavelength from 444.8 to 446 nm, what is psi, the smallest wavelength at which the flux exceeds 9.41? 444.943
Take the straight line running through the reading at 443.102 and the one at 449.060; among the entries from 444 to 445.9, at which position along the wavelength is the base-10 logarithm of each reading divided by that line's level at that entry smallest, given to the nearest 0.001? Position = 445.763 nm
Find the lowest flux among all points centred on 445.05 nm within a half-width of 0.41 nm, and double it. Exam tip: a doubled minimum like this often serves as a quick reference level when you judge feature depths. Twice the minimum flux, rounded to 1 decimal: 18.1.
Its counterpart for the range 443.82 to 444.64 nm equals 17.3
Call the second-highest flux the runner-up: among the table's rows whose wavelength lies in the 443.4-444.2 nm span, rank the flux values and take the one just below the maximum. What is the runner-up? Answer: 9.44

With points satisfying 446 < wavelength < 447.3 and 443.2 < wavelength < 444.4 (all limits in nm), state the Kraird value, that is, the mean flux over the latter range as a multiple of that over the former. 1.03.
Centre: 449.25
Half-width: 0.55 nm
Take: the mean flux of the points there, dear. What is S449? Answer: 9.25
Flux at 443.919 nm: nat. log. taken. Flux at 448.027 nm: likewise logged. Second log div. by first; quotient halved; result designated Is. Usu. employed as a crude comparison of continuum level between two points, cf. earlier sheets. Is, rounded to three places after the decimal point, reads 0.502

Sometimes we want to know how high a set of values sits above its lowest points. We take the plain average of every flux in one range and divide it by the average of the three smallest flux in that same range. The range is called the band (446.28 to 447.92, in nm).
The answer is 1.069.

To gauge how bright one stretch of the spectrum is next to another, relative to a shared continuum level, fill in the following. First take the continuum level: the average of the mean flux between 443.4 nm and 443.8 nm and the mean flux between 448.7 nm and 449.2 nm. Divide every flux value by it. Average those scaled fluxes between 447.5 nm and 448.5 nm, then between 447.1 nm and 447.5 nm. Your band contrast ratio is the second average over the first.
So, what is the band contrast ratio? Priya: 0.891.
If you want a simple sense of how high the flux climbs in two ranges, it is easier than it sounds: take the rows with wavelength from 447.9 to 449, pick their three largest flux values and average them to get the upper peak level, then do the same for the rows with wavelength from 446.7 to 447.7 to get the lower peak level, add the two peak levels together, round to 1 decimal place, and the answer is 18.9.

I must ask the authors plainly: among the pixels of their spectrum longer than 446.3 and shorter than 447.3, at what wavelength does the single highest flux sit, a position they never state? 446.790 nm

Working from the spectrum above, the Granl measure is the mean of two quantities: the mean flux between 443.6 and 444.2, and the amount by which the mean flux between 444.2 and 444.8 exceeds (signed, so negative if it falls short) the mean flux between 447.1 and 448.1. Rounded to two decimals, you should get 4.40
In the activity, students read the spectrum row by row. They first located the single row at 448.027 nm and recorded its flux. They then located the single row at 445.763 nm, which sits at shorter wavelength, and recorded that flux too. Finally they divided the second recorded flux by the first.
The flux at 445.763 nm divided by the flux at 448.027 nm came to 0.87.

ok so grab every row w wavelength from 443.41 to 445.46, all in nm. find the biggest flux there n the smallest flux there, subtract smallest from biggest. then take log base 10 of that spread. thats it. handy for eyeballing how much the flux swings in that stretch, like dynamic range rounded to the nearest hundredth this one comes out 0.12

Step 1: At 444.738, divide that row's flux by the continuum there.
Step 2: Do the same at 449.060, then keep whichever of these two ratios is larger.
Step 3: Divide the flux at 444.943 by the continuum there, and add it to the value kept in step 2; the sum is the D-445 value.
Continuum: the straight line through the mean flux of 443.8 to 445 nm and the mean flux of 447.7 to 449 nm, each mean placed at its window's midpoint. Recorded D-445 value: 2.04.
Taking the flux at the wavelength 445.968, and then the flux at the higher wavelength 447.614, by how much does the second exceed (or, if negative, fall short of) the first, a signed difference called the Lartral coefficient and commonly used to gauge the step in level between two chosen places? 1.5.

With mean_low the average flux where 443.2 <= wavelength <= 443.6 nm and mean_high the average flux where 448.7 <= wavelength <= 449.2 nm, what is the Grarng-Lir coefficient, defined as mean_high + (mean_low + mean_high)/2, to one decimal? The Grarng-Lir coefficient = 18.5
